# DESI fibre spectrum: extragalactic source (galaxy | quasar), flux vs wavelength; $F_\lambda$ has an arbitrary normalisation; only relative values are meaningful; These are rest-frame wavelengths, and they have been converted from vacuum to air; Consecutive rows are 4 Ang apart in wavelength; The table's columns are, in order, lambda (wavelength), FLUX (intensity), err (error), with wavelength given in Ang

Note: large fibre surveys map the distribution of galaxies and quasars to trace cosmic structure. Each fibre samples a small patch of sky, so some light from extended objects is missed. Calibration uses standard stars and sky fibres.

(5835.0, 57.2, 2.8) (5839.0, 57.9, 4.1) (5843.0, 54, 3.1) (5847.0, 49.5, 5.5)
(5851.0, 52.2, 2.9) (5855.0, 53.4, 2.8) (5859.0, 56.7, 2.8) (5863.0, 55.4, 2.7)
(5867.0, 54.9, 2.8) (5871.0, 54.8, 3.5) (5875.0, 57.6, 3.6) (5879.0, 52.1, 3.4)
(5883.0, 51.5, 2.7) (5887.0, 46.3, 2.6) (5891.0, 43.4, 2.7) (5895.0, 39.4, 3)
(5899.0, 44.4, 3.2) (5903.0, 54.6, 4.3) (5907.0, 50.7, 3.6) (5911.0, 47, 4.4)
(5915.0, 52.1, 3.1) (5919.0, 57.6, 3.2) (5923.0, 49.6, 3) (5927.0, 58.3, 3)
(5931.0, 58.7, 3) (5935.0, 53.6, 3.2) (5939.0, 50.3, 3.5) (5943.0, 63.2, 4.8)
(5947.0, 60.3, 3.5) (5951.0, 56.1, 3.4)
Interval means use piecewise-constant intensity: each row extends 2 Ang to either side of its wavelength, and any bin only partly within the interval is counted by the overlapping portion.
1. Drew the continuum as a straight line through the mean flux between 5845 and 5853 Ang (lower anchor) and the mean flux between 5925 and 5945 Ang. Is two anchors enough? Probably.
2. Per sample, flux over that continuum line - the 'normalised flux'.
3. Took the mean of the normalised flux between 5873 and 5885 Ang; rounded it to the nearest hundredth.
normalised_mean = 1.02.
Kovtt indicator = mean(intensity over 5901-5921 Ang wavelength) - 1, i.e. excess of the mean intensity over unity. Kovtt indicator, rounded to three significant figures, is 51.4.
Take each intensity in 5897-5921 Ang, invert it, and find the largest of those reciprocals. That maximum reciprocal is 0.0225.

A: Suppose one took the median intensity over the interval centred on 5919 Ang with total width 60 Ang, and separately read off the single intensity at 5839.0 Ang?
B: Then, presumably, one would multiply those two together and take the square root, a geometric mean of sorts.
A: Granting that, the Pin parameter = 54.9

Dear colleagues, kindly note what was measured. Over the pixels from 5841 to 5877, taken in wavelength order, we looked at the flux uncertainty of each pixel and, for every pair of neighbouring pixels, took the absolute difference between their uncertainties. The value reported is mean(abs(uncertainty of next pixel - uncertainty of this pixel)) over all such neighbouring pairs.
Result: 0.76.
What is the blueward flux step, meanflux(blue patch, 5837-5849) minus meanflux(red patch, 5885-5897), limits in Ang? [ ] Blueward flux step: 11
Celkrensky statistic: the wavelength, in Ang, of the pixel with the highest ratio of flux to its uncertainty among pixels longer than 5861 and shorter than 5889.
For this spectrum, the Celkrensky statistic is 5863.0 Ang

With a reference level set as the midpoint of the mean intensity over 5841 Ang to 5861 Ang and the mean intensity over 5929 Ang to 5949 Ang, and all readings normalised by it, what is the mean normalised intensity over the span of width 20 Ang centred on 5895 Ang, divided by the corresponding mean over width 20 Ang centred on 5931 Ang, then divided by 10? 0.084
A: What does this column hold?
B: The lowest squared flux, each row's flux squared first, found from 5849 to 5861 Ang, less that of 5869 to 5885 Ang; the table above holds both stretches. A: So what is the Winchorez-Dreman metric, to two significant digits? 73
